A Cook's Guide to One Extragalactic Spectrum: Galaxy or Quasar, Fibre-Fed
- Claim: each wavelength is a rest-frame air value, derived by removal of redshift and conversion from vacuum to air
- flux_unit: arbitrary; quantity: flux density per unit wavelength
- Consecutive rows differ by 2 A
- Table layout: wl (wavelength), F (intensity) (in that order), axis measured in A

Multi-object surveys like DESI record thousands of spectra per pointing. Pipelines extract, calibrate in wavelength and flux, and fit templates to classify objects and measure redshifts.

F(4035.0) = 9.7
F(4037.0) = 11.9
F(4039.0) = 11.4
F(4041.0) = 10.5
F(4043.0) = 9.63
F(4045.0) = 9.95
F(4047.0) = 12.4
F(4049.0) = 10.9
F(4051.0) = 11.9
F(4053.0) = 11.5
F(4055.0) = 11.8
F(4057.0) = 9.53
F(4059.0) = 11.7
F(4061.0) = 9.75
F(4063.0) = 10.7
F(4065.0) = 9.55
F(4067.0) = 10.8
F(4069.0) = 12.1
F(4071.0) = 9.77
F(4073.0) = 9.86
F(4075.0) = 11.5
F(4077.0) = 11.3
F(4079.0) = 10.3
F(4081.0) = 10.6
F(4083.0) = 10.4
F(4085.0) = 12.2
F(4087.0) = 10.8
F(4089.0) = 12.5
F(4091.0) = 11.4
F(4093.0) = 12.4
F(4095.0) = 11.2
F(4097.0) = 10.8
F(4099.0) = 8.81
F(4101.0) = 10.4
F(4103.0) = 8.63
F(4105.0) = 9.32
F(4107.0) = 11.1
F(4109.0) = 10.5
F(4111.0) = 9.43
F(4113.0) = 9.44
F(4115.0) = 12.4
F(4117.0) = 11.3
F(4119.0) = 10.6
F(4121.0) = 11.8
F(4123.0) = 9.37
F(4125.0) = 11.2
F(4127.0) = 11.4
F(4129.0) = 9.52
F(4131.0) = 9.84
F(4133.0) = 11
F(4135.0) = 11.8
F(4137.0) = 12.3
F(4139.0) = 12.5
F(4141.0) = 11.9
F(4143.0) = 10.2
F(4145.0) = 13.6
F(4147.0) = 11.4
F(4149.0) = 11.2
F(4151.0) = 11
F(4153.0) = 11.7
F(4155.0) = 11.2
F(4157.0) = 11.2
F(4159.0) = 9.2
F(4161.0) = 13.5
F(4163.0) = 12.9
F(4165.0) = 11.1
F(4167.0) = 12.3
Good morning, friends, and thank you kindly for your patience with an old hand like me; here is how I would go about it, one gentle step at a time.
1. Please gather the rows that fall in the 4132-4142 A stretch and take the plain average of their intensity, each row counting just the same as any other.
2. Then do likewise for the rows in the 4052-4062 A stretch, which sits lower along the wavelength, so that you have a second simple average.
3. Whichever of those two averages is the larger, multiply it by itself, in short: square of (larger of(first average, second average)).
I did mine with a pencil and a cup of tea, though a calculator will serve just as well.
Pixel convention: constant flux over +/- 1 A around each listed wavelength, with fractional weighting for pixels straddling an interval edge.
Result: 141.6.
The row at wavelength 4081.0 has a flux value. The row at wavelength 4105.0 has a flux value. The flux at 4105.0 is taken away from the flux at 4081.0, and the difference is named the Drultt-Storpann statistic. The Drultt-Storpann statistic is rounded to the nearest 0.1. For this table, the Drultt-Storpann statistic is 1.3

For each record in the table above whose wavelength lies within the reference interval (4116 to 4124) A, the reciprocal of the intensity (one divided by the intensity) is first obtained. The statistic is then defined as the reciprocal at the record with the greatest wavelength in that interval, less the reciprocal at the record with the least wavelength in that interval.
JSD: 0.018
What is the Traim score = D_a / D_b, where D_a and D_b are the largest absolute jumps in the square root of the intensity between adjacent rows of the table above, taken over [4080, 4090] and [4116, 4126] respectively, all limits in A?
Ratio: 0.72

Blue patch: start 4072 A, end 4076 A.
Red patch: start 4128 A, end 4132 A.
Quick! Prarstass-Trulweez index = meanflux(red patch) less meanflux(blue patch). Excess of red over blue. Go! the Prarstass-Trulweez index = -1.0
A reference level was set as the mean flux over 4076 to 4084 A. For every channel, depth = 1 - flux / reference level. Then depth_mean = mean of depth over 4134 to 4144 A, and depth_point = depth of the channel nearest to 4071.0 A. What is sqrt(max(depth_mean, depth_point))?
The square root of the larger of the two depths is 0.29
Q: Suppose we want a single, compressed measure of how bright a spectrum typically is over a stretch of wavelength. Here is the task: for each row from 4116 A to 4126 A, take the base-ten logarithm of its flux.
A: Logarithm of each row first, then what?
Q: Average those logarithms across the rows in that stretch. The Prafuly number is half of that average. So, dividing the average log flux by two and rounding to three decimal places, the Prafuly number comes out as 0.517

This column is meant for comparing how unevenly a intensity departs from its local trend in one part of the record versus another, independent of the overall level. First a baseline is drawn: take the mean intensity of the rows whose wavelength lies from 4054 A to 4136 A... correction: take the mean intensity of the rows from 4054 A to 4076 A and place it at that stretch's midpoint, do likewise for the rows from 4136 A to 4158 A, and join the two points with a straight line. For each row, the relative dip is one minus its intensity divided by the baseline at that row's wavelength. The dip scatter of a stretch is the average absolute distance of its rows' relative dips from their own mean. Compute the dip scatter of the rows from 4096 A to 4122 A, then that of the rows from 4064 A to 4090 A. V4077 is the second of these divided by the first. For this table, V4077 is 0.87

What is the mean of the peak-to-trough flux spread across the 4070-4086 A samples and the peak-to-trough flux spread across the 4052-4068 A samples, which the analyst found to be 2.35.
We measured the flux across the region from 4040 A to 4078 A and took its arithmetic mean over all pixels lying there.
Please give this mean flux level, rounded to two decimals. 10.80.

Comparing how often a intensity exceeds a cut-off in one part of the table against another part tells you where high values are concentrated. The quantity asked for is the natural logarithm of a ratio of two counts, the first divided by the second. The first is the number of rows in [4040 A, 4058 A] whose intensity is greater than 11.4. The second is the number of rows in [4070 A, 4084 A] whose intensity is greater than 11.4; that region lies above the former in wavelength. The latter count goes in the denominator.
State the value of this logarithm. 1.4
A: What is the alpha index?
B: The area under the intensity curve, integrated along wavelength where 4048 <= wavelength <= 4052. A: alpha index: 46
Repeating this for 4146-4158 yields 135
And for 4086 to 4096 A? 117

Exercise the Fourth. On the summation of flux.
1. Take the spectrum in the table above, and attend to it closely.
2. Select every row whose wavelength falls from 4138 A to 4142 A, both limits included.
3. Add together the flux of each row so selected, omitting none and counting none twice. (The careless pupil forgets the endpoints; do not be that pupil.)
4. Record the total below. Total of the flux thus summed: 24.4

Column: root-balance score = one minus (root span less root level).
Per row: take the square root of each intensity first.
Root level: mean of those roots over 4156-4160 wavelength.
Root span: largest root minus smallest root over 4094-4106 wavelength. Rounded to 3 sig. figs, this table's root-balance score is 3.78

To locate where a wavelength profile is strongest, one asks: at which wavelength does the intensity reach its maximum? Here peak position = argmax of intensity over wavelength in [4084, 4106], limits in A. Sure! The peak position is 4089.0 A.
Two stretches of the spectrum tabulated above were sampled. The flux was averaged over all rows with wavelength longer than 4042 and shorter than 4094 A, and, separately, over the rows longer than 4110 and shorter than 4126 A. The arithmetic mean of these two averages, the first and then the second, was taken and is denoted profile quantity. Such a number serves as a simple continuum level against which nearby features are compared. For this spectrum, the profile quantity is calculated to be 10.83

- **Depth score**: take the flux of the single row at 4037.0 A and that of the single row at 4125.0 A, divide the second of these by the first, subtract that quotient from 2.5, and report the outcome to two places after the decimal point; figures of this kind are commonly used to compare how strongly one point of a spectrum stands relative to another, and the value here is 1.56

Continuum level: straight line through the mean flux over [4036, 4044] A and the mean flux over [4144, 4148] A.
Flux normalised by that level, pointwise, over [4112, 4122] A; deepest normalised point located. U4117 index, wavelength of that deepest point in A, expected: 4113.0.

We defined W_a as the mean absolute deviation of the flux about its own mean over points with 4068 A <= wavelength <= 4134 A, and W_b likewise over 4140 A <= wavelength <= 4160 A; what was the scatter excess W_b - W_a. -0.16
